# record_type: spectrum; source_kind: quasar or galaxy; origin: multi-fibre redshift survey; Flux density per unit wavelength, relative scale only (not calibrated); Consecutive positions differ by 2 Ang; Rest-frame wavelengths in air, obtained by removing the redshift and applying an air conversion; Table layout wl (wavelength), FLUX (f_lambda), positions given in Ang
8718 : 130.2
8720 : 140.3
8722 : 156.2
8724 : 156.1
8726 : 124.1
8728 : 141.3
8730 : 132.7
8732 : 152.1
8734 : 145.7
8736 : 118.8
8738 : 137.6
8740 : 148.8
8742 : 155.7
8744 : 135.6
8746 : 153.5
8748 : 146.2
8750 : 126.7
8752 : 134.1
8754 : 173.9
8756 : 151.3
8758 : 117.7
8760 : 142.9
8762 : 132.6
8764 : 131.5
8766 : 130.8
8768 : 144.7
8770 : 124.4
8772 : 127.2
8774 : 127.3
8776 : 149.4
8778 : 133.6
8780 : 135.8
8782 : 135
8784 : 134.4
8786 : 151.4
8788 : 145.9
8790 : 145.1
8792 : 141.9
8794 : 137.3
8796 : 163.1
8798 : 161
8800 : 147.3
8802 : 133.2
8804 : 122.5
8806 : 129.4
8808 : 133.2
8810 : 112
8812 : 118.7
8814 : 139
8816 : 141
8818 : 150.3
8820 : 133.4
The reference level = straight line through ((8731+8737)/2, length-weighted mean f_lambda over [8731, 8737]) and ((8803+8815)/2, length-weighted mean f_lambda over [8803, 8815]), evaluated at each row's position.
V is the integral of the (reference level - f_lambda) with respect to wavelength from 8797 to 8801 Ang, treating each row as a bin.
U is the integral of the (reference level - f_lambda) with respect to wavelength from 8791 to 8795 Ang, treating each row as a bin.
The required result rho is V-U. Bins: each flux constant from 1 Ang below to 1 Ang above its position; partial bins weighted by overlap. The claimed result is -62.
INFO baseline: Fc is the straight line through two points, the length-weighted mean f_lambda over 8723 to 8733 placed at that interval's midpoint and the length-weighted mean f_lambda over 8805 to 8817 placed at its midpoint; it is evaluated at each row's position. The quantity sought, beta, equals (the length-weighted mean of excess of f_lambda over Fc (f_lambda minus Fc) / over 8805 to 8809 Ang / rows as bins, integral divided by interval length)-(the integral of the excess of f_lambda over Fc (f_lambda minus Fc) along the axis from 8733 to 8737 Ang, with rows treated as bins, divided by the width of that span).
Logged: 10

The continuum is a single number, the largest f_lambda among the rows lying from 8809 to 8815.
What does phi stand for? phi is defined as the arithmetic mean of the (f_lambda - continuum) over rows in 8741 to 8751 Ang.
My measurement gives 5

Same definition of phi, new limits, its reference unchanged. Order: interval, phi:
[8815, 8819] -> 7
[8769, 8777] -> -7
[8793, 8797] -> 11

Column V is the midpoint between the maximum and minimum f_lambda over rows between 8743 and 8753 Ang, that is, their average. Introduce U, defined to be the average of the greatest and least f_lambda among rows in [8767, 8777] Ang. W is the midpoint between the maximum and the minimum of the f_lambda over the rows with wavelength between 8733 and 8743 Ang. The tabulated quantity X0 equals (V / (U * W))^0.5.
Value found 0.0863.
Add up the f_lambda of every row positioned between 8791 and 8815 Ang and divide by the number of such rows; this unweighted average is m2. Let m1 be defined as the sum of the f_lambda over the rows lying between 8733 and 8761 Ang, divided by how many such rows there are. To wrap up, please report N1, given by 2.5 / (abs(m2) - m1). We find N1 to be -0.46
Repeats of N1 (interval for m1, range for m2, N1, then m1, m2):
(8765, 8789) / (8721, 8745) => 0.46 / 137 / 142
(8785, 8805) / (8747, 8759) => -0.78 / 145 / 142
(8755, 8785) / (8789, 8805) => 0.27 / 135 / 144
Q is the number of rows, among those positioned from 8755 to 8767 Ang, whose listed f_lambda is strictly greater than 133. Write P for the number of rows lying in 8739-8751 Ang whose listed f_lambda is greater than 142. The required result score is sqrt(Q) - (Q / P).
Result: 0.91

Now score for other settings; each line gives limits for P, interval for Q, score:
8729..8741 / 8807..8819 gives 0.67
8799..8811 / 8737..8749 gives -3.55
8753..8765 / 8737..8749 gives 0.45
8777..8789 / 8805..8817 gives 0.23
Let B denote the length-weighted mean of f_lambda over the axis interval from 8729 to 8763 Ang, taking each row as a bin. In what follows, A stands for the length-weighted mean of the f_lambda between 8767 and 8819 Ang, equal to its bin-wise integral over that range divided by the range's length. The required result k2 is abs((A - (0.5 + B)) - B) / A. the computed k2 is 1.06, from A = 138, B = 142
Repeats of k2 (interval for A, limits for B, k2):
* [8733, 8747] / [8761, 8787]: 0.91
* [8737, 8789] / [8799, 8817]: 0.88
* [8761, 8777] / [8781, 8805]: 1.15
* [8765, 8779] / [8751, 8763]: 1.13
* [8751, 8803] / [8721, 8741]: 1.02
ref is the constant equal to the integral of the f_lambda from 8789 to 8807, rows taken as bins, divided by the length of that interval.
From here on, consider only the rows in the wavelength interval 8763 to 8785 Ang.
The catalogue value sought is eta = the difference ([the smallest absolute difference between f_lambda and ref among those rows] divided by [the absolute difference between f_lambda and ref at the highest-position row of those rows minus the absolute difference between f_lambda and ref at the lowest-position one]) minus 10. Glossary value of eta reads -10.8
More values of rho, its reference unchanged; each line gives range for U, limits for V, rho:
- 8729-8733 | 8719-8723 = -16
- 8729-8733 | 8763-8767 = 21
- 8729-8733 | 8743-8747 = -18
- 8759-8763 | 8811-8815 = -1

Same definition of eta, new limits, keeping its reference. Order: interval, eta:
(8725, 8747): -10.1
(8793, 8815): -11.9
